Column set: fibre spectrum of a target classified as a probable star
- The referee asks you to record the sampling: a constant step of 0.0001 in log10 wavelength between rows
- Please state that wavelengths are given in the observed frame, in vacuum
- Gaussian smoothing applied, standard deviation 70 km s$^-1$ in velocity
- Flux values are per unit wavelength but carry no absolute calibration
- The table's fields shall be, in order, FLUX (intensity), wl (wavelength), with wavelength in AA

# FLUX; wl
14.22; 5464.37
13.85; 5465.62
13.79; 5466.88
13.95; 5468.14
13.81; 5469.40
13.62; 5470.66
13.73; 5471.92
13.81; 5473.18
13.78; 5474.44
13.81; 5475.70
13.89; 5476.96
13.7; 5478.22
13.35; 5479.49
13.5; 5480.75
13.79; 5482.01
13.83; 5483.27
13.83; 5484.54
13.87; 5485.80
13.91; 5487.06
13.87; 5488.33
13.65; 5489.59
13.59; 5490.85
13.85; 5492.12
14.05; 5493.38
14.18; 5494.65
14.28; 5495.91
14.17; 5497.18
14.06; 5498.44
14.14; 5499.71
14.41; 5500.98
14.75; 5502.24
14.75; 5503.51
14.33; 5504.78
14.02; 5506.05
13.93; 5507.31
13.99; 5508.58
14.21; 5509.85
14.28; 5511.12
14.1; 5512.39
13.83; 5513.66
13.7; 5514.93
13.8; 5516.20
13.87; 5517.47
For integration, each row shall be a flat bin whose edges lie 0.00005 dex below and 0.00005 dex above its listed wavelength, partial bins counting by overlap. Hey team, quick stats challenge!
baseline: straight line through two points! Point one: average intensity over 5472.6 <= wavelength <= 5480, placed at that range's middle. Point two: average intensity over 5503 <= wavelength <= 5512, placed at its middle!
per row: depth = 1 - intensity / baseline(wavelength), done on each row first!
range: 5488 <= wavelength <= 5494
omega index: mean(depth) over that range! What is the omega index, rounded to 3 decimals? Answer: 0.011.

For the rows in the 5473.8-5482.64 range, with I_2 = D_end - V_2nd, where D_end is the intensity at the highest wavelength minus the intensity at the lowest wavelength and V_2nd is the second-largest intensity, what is -13.8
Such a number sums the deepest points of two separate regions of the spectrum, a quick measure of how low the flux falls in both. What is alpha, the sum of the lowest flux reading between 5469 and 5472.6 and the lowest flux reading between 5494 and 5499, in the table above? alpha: 27.68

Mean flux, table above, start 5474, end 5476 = 13.8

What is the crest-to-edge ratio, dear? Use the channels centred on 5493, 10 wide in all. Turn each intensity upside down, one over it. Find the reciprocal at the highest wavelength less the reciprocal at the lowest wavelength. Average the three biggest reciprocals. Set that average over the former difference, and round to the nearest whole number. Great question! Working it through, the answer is -48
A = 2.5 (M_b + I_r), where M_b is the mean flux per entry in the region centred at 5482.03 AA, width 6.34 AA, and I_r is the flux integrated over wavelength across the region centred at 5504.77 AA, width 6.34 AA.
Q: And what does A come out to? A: 262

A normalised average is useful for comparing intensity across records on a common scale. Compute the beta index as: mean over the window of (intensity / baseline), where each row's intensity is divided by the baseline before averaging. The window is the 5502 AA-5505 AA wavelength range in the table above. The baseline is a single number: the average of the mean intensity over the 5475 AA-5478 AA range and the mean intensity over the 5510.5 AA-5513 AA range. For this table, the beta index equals 1.04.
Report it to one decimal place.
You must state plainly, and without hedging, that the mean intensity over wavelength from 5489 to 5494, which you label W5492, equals 13.8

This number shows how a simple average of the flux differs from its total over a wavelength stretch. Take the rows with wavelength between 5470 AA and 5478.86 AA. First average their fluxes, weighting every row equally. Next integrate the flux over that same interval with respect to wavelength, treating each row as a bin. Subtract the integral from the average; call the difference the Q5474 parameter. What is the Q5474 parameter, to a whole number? -108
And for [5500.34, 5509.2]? -113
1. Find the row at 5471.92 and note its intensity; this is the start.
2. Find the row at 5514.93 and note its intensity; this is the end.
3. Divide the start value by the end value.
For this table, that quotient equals 1.00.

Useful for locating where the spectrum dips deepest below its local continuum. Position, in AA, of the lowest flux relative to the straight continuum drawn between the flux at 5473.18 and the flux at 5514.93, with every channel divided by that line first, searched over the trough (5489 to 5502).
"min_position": 5490.85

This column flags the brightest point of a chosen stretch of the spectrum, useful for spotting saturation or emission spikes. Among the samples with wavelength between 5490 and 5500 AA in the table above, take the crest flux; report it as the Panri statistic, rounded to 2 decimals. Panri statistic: 14.28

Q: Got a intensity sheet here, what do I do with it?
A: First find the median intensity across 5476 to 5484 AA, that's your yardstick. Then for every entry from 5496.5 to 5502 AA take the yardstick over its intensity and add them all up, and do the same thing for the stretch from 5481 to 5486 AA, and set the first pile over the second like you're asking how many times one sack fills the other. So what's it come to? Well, 0.97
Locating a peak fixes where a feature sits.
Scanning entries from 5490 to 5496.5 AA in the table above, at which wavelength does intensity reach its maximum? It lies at 5495.91 AA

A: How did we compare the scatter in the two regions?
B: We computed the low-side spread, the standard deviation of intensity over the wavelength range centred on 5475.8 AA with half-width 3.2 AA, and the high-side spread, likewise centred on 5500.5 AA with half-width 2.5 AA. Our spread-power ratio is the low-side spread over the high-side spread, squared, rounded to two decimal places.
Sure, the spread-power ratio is 0.05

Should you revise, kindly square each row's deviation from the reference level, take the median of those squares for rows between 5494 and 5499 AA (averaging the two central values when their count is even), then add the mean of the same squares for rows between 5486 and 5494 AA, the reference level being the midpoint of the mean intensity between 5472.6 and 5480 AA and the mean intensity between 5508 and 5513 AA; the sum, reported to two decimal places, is 0.10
